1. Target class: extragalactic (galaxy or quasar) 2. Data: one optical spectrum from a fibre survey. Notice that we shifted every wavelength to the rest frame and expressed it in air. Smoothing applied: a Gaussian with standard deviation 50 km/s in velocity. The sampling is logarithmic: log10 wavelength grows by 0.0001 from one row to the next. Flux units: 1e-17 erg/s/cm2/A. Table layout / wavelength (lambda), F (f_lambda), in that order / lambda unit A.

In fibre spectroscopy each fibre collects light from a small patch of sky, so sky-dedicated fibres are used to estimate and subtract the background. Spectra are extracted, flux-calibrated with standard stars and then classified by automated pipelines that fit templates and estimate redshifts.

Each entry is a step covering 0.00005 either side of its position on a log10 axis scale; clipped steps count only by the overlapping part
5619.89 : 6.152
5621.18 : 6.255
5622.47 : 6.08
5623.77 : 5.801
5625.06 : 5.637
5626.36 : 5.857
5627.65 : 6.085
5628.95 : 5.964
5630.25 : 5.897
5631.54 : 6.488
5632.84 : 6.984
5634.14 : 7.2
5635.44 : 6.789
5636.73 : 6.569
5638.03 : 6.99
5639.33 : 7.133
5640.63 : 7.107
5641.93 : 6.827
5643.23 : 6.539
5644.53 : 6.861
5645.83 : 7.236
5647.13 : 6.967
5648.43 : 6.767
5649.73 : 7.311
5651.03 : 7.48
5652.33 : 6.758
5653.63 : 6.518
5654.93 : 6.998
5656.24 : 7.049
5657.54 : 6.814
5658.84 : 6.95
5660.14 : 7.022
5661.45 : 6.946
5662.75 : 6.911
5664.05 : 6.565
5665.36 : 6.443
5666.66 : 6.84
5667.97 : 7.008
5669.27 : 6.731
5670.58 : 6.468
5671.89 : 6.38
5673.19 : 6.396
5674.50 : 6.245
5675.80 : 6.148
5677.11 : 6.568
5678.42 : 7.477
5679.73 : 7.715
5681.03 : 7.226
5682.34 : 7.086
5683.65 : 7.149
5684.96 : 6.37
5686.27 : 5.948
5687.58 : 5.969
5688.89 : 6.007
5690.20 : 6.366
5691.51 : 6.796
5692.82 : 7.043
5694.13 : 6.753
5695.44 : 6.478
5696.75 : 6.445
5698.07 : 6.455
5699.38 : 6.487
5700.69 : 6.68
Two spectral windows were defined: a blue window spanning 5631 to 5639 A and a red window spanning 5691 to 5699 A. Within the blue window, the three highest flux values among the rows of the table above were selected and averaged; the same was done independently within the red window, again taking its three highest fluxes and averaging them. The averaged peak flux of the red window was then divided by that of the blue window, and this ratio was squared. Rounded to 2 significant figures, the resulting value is 0.95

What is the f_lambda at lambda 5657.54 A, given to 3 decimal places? 6.814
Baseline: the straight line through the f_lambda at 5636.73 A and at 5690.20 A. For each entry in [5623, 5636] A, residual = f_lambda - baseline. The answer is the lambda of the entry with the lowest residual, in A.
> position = 5625.06 A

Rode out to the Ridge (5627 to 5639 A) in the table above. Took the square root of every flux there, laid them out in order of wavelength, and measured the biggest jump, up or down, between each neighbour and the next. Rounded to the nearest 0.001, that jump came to 0.119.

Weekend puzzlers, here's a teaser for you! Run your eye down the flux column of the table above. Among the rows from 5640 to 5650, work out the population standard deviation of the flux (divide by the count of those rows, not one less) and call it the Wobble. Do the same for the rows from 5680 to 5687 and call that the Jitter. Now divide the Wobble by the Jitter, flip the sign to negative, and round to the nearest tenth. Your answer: -0.5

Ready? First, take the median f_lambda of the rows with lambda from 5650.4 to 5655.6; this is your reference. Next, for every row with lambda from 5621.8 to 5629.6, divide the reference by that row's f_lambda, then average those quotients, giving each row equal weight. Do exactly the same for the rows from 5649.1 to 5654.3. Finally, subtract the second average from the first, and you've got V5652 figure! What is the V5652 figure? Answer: 0.18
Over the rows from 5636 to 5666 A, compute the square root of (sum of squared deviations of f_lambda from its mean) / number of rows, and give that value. 0.26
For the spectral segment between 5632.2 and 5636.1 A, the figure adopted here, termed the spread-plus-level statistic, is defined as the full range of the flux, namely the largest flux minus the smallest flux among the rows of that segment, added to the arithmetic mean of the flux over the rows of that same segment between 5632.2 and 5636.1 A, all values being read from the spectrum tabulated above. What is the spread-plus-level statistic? 7.40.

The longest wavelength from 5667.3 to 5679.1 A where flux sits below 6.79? 5677.11 A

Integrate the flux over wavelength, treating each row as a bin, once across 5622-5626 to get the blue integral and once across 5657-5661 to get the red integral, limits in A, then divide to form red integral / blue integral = 1.19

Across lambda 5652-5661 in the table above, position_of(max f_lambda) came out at 5656.24 A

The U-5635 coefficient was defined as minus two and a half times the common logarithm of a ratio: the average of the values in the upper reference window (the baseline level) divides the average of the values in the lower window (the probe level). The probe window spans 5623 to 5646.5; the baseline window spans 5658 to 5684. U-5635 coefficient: 0.042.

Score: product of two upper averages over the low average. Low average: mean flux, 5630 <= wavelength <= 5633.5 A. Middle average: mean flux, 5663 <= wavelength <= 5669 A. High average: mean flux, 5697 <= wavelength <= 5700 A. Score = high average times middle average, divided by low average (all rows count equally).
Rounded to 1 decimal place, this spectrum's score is 6.7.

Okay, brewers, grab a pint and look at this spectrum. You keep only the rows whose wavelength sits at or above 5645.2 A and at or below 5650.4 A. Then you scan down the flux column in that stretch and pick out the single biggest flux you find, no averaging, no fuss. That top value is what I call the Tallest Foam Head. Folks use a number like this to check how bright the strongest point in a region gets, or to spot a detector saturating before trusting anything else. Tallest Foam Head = 7.311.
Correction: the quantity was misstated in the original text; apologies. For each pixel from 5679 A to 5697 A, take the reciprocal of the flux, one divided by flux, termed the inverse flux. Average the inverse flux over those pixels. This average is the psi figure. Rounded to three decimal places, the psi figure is 0.151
